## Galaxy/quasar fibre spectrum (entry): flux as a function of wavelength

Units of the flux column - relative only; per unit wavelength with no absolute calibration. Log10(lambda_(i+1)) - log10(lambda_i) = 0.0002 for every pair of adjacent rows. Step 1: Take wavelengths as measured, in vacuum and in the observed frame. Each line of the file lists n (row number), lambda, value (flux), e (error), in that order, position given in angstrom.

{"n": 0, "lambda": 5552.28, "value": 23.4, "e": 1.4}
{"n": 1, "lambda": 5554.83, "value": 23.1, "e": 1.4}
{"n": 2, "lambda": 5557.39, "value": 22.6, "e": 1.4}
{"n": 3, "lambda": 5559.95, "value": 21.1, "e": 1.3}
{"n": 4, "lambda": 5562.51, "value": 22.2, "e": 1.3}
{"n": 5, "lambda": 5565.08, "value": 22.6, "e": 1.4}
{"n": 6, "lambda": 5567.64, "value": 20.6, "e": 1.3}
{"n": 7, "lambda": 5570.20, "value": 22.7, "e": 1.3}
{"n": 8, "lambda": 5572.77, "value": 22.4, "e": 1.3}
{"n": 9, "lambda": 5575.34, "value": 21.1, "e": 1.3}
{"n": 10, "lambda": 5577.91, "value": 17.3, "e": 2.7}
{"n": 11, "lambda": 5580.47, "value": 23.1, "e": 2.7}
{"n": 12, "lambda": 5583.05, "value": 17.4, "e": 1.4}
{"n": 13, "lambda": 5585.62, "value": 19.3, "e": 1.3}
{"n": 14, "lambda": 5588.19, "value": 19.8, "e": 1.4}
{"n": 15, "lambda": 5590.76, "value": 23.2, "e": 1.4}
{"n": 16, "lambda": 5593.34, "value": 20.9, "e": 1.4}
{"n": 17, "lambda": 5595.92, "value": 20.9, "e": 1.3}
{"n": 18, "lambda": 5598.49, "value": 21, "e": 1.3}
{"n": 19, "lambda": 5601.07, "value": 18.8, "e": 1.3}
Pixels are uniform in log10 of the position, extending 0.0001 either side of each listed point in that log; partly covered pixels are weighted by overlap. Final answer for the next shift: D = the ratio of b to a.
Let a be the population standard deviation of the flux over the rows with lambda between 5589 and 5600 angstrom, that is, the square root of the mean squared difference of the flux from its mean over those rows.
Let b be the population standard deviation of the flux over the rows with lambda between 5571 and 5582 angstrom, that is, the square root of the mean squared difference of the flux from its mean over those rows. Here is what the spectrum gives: 2.3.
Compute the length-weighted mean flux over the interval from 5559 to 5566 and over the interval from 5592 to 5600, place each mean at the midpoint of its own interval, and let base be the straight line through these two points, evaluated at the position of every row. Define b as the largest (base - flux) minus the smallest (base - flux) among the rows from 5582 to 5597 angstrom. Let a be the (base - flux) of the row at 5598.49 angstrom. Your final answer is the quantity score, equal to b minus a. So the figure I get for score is 6.2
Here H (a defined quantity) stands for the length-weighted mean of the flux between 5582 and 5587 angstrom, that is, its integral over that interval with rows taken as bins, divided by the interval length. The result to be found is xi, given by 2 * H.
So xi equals 36.9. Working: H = 18.4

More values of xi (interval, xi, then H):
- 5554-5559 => 45.4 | 22.7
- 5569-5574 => 45.1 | 22.5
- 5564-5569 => 43.2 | 21.6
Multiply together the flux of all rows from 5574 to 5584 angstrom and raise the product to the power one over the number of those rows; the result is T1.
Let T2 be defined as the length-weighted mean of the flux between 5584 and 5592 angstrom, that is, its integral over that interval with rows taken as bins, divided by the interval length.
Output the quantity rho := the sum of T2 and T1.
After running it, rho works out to 40.2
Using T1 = 19.6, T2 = 20.6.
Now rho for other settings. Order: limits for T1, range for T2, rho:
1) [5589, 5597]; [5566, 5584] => 42.4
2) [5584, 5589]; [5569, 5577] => 41.4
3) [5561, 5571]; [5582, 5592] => 42.0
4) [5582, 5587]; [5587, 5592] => 39.9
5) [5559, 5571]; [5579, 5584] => 42.1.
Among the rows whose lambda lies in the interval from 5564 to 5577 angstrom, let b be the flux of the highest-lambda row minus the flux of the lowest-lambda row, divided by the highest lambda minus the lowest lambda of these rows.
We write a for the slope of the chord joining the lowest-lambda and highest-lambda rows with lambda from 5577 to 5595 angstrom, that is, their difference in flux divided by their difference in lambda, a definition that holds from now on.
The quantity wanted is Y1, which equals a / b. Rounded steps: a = 0.23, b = -0.1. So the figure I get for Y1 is -2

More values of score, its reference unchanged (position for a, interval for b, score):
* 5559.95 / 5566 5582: 4.9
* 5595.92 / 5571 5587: 5.9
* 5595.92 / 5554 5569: 2.1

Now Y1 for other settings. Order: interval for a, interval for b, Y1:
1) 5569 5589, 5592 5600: -8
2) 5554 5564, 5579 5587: 0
